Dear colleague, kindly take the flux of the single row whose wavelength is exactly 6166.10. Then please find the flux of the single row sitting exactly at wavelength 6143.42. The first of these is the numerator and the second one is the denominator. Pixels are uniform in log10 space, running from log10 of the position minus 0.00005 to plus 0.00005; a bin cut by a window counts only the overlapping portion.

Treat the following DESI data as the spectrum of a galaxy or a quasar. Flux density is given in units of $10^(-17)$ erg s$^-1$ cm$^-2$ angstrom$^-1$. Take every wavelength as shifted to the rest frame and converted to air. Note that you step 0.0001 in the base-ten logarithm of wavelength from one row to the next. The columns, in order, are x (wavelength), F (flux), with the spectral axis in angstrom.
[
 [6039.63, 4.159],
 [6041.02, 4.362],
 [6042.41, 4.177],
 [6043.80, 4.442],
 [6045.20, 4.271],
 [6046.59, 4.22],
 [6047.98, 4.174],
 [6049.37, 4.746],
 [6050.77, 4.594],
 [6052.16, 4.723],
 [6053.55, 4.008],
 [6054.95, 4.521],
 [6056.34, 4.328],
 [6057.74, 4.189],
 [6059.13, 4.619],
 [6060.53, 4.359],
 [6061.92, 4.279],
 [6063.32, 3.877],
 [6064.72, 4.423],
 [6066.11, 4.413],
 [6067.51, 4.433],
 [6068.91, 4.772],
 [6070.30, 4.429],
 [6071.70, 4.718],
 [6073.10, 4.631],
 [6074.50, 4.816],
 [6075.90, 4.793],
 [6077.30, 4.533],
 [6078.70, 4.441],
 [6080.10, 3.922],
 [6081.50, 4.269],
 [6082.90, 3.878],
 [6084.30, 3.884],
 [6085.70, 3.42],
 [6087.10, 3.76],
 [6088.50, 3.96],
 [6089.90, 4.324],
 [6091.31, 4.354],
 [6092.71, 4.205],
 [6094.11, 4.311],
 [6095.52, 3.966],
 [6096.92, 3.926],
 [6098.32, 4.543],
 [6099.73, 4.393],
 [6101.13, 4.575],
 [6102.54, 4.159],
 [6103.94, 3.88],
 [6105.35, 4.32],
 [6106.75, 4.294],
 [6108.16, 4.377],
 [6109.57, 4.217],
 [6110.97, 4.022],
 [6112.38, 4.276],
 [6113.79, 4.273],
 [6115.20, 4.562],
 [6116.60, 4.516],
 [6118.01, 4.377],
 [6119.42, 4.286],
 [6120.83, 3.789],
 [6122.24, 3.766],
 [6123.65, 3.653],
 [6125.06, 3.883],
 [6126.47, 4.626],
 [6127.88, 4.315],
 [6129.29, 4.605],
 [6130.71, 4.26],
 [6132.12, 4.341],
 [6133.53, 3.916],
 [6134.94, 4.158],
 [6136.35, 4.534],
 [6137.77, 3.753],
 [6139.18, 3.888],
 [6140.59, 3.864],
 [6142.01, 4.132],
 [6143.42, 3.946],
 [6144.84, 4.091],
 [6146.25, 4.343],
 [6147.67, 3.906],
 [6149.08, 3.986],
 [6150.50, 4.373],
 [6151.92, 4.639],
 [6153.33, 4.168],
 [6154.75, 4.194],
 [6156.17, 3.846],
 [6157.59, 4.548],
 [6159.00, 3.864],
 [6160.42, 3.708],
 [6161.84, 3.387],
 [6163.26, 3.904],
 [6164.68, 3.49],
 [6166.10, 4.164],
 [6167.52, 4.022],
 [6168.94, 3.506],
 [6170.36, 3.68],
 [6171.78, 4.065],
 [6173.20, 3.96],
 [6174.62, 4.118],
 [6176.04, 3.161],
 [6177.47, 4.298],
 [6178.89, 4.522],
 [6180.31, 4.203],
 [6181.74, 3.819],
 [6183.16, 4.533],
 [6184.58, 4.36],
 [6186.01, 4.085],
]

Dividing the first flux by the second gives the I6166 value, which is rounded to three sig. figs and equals 1.06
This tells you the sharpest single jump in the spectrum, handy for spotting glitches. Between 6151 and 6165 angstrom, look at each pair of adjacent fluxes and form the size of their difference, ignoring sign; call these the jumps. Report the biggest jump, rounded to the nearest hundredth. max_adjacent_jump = 0.70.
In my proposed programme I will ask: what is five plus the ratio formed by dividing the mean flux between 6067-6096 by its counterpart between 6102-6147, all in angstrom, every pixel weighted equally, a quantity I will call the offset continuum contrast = 6.026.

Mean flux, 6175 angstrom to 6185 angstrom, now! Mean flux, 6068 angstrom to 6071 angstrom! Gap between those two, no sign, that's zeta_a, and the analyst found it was 0.473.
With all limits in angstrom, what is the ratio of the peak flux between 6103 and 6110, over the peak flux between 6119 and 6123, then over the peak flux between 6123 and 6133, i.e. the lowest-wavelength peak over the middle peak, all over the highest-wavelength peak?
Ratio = 0.221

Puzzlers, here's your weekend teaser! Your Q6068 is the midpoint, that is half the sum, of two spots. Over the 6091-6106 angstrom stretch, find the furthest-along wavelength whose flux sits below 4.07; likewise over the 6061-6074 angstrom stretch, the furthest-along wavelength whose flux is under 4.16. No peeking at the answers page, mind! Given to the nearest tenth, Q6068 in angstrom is 6083.6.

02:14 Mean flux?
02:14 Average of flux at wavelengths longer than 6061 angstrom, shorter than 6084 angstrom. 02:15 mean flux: 4.4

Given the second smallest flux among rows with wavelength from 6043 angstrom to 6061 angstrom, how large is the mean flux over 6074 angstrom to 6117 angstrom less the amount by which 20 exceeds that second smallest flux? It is -11.6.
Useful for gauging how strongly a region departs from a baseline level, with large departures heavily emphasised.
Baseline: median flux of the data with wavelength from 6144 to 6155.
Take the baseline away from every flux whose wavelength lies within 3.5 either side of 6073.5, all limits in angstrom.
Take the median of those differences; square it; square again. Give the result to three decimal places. 0.083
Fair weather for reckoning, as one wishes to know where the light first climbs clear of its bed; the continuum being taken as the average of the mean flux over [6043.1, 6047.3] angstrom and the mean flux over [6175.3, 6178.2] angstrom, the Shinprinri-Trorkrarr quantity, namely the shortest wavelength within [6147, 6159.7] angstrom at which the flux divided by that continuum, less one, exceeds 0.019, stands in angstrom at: 6150.50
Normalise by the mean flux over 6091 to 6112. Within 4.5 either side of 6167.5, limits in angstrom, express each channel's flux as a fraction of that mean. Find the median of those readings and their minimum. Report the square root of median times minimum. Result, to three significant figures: 0.871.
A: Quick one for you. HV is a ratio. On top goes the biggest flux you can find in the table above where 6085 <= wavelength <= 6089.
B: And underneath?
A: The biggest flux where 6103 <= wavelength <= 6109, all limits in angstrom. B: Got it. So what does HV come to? 0.90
